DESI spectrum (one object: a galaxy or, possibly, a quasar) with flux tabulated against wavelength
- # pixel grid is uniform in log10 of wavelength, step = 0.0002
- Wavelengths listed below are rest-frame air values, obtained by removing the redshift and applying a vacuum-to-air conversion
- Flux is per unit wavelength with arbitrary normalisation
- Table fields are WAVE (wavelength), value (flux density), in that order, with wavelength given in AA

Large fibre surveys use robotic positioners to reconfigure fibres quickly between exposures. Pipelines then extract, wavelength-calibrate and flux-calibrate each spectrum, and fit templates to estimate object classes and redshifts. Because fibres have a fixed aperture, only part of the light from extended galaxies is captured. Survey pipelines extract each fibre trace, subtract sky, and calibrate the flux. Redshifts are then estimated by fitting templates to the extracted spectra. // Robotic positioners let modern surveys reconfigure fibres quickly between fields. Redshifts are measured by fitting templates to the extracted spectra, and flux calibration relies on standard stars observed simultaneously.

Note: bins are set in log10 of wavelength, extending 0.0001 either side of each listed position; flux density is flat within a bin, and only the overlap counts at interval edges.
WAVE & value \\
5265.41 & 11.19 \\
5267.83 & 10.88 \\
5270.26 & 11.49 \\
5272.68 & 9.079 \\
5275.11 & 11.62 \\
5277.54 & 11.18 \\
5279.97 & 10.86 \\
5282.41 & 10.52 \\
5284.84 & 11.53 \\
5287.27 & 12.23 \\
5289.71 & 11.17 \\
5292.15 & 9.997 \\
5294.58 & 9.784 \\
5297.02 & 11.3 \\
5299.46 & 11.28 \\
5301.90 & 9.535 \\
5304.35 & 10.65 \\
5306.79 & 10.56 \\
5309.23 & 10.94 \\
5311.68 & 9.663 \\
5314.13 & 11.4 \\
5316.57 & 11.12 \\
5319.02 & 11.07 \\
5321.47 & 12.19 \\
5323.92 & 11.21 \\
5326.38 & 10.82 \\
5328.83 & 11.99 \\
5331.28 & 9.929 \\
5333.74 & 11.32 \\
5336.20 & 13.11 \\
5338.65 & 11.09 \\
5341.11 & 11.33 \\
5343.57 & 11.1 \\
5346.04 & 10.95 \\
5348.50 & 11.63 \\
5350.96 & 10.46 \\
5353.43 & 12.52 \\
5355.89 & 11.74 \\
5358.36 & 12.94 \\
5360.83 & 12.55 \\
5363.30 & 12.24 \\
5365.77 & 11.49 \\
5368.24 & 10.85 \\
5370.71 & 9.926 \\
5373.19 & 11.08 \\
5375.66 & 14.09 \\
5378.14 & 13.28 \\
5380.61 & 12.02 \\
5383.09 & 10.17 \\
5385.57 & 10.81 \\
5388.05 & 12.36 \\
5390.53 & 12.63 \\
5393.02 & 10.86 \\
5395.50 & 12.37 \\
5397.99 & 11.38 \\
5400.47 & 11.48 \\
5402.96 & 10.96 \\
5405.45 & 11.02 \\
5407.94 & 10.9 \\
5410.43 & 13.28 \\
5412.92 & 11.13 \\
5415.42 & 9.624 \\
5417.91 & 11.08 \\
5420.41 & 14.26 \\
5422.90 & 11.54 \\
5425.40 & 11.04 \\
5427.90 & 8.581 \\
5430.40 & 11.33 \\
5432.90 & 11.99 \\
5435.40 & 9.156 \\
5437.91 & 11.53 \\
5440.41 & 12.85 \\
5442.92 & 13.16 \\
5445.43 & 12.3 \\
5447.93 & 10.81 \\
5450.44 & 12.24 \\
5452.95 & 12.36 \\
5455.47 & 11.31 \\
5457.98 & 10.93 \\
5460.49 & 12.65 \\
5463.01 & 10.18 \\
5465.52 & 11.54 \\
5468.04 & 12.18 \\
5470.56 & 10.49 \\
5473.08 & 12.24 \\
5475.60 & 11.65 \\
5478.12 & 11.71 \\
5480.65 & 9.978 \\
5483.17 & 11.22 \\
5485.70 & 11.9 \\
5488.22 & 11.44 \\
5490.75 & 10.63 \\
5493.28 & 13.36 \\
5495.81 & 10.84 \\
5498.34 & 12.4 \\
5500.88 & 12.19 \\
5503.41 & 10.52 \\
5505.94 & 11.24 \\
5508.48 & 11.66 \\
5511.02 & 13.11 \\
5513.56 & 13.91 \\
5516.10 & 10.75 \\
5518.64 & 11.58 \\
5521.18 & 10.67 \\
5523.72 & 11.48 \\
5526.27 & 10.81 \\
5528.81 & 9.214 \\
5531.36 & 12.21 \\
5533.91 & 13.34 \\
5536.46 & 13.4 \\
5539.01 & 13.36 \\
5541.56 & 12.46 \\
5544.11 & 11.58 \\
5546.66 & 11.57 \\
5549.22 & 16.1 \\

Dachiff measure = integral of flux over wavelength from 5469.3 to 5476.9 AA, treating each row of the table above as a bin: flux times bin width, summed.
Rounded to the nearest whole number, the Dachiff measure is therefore 87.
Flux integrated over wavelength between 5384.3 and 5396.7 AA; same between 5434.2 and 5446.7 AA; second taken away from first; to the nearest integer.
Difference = -1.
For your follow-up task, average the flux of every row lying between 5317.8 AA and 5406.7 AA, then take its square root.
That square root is 3.40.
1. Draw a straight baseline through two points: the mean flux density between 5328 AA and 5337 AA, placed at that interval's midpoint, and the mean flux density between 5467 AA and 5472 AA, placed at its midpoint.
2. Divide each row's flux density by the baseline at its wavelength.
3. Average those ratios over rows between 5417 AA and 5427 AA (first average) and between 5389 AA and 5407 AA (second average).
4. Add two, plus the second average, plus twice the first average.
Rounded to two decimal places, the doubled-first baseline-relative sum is 5.10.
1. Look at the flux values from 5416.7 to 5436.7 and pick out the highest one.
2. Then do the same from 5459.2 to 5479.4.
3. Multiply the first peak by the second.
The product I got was 180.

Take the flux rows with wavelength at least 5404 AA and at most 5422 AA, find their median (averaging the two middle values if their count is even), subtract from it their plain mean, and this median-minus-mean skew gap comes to -0.53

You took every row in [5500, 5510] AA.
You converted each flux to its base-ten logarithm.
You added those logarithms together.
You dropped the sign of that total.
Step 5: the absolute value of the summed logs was 4.23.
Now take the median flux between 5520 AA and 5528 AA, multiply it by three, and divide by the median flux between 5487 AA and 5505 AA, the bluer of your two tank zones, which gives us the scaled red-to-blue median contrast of 2.83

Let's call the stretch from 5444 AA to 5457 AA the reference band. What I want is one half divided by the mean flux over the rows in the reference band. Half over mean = 0.0424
